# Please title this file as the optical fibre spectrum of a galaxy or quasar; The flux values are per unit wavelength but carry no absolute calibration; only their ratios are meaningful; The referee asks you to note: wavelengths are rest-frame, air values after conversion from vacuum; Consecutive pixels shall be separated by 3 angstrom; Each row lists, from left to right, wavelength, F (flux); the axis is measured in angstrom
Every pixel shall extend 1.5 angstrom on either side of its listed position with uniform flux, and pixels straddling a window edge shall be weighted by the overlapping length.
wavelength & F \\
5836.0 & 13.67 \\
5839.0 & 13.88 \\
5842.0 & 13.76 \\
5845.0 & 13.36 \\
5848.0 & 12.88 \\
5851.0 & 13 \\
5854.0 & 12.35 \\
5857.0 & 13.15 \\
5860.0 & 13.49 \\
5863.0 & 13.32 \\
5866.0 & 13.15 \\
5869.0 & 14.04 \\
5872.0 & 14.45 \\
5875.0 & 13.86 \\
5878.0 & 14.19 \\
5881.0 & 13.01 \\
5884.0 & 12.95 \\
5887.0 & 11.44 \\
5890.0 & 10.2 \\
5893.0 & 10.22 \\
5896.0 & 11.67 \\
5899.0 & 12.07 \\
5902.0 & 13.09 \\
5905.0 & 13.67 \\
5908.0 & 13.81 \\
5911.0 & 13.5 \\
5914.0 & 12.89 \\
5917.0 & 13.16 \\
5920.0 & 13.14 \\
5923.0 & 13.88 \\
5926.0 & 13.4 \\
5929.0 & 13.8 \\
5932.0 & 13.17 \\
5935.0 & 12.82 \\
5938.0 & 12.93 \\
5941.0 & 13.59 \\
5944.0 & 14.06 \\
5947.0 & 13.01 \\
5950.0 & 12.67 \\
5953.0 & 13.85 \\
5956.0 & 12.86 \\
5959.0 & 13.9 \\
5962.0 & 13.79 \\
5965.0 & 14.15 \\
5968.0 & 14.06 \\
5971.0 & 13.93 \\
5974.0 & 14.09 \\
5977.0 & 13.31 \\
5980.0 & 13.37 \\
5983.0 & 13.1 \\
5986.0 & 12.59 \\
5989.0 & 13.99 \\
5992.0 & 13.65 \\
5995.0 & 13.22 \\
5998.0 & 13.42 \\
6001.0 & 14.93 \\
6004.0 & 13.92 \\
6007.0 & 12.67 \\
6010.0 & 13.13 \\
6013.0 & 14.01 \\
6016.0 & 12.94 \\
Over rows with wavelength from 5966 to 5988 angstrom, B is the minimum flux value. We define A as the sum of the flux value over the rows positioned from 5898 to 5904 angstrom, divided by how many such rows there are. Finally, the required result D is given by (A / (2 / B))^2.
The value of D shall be 6271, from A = 12.6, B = 12.59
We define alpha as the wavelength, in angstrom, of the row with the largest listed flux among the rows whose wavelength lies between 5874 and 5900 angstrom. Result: 5878.0 angstrom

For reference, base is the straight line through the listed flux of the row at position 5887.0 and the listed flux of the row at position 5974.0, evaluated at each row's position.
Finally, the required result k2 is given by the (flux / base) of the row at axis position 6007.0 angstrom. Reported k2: 0.84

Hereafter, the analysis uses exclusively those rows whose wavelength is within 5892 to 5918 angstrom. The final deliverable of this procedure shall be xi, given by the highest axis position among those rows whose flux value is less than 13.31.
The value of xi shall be 5917.0 angstrom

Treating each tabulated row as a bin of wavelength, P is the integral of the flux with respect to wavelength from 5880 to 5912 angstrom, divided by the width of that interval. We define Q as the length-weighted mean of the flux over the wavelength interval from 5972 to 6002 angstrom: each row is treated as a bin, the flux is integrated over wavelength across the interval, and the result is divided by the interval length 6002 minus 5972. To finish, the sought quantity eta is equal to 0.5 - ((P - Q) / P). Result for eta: 0.60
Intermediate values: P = 12.3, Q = 13.6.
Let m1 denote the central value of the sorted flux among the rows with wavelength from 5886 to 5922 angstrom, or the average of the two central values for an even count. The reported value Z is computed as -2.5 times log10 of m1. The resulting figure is -2.78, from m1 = 13.0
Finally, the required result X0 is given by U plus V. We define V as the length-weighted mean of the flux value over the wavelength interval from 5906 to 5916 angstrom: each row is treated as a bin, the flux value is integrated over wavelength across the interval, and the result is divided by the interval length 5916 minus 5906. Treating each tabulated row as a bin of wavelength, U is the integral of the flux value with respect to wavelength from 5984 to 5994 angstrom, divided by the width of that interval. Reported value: 26.8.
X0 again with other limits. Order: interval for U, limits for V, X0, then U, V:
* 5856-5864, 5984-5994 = 26.7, 13.3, 13.4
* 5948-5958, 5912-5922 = 26.3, 13.2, 13.1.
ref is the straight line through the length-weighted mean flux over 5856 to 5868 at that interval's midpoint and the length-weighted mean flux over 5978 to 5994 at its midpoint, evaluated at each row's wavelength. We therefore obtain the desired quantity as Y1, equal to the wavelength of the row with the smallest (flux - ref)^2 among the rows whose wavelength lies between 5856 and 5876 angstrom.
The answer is 5863.0 angstrom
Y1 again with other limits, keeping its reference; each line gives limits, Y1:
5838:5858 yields 5845.0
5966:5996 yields 5977.0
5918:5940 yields 5926.0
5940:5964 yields 5941.0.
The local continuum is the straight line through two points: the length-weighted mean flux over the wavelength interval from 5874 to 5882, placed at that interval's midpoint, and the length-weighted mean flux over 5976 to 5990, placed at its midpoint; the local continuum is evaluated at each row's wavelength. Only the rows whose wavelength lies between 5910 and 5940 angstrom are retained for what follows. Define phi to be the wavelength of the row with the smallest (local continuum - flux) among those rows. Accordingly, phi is 5923.0 angstrom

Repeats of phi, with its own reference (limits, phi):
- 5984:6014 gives 6001.0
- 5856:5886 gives 5872.0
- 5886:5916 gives 5908.0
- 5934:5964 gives 5944.0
